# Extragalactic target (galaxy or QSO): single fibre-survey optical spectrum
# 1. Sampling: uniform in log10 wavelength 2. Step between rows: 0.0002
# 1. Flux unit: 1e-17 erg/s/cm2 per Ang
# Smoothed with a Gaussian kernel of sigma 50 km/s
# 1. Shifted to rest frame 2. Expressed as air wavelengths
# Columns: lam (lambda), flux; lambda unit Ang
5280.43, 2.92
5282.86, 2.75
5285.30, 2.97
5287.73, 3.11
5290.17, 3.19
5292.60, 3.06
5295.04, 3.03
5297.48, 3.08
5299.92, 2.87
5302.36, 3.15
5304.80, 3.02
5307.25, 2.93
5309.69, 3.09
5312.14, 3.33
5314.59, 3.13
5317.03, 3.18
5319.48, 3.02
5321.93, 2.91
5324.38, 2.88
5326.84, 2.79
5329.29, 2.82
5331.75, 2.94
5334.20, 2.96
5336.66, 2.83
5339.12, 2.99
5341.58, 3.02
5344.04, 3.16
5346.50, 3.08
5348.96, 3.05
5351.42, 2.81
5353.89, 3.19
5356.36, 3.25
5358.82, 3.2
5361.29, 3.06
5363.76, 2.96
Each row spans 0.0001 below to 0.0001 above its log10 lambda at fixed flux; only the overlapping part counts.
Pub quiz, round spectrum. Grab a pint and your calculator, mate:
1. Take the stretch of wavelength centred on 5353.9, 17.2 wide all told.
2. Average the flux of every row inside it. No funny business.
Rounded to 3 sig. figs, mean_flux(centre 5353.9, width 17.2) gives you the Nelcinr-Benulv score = 3.09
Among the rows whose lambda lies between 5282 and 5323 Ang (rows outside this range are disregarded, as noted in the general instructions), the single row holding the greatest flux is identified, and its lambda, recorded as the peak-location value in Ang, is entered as 5312.14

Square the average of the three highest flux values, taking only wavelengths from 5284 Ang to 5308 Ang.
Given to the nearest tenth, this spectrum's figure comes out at 9.9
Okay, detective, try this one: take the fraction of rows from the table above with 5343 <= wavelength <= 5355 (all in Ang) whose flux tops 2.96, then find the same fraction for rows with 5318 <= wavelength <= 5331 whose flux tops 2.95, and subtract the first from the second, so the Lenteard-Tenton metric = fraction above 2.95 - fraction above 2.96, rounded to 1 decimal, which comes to -0.6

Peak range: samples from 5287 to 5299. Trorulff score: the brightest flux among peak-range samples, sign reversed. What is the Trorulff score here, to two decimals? -3.19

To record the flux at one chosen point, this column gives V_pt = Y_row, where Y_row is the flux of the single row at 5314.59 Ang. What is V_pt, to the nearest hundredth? 3.13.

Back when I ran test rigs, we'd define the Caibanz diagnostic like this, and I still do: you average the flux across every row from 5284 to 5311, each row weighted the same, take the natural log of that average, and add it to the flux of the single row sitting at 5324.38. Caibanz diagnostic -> 3.99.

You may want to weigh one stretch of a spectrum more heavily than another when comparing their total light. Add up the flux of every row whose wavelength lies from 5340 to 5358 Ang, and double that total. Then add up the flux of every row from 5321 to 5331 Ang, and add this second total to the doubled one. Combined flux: 55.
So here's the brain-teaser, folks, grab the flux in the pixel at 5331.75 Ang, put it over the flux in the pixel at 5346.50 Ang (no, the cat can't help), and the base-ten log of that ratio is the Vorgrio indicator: -0.020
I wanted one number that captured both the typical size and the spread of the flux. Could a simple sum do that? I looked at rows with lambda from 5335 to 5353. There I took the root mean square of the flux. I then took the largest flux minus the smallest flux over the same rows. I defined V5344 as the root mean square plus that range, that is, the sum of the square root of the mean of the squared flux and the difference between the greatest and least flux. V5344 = 3.34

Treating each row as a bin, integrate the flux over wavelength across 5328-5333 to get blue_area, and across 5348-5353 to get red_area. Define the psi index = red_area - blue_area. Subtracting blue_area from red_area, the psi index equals 0.3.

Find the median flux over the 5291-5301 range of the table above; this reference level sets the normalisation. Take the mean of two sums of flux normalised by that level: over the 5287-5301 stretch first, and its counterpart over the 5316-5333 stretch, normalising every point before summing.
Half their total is 6.4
